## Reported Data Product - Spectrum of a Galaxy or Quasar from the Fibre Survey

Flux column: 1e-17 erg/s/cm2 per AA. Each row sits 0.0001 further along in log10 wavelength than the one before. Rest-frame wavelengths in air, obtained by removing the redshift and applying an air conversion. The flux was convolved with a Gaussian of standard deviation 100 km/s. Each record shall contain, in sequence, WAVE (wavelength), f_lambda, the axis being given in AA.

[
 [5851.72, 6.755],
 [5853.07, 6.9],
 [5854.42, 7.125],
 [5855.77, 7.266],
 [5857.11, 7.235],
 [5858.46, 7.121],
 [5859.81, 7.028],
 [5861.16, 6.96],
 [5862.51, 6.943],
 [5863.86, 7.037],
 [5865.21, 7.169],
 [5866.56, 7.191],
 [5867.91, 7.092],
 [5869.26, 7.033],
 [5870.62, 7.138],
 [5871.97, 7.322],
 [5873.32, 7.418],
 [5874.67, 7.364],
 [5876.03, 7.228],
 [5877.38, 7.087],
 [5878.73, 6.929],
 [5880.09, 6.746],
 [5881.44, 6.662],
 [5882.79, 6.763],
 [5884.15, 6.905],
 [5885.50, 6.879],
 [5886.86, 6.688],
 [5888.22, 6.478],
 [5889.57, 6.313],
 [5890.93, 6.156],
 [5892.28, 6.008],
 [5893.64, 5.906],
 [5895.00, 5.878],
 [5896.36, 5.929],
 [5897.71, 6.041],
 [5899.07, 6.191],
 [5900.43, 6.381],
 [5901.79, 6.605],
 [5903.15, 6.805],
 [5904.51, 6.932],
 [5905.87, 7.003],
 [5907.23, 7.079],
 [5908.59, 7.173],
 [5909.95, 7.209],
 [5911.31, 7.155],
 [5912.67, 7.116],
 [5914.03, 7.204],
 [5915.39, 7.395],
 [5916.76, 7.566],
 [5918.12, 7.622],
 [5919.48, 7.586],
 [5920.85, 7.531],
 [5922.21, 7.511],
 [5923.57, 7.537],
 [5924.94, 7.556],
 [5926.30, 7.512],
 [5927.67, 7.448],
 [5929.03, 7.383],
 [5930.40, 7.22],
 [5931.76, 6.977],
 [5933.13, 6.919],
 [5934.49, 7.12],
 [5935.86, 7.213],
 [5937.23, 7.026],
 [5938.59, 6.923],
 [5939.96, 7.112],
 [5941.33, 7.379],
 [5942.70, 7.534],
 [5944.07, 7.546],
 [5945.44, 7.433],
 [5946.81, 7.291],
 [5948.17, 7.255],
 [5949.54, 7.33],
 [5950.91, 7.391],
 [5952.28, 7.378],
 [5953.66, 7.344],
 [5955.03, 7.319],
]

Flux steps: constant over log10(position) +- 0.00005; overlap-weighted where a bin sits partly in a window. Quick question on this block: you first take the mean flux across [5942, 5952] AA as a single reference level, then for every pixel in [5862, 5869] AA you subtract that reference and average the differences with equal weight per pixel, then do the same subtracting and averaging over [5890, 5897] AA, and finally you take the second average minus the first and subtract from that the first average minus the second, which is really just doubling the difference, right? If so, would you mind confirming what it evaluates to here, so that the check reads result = -2.2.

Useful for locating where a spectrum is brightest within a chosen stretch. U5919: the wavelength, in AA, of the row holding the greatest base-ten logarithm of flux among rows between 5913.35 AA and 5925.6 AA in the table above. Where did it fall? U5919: 5918.12 AA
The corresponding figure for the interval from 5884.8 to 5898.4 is 5885.50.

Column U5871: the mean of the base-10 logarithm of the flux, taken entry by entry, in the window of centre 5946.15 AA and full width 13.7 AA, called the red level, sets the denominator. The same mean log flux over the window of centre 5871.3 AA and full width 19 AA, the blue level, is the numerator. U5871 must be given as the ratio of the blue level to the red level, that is 0.98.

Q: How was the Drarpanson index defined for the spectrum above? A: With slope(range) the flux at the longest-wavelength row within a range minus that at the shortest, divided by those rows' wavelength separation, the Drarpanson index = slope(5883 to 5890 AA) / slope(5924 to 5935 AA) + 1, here 3.4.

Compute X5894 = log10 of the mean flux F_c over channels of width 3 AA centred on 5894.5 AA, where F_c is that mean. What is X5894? 0.770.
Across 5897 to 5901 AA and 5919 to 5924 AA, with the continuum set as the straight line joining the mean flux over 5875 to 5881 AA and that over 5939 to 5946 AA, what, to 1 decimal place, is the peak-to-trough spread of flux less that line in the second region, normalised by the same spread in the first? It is 0.3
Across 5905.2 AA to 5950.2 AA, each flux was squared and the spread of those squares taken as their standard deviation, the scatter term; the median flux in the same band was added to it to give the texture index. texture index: 10.4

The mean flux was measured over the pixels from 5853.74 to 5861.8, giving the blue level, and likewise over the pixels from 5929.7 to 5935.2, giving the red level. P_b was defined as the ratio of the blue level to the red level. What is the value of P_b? 1.01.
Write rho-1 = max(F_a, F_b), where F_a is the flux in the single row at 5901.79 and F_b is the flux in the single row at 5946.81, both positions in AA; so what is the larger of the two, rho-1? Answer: 7.29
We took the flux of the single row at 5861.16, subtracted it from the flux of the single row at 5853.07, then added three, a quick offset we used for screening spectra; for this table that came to 2.9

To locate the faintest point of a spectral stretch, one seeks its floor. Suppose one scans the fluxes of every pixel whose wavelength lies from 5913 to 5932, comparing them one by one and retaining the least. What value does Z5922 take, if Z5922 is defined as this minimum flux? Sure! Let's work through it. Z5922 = 6.977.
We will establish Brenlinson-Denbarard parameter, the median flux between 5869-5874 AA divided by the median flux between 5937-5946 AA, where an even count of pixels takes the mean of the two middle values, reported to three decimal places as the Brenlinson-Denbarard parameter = 0.980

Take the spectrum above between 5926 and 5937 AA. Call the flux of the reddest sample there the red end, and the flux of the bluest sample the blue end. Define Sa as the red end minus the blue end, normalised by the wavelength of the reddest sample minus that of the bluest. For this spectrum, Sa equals -0.03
